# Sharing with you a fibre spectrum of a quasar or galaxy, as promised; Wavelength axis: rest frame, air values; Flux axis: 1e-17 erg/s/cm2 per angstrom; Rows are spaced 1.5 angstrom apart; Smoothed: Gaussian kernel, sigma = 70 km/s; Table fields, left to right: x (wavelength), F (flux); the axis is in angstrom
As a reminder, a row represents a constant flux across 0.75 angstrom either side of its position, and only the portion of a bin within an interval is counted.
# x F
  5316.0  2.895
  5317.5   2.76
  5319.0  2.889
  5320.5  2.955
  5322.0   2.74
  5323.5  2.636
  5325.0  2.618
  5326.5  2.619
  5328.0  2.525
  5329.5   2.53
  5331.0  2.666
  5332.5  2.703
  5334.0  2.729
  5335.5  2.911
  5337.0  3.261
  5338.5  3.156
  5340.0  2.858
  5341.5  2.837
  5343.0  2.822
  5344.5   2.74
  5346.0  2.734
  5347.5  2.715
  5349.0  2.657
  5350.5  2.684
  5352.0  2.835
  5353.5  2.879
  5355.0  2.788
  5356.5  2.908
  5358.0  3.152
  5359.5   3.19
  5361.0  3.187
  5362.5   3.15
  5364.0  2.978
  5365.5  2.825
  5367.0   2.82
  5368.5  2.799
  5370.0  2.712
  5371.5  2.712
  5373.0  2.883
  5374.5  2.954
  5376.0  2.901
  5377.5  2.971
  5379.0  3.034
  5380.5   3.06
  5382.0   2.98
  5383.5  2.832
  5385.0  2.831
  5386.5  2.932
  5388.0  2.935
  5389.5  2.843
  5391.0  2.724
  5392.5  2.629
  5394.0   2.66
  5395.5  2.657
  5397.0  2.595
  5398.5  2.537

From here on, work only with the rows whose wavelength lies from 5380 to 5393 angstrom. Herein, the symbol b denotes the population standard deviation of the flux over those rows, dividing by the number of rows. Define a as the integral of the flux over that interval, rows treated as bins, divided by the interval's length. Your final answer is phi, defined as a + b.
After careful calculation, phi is 2.99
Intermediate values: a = 2.86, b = 0.12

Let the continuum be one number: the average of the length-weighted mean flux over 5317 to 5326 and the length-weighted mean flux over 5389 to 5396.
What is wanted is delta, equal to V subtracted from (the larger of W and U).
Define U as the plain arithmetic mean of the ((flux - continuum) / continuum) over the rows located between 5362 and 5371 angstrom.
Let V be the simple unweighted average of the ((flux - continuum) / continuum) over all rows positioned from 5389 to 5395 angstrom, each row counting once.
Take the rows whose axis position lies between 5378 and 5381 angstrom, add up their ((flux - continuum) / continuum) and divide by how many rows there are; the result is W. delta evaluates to 0.12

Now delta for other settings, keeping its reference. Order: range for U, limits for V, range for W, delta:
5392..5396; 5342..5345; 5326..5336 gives -0.04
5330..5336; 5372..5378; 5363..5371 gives -0.04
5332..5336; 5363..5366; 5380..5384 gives 0.02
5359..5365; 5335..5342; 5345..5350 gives 0.04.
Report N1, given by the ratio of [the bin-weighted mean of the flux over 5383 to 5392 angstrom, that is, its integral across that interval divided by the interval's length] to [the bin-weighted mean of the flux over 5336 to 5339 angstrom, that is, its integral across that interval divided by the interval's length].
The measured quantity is 0.89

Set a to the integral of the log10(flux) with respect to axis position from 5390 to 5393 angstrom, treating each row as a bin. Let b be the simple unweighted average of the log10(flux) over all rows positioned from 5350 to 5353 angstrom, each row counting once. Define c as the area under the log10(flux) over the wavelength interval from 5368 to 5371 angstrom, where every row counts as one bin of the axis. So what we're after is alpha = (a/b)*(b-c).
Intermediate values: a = 1.29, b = 0.44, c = 1.32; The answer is -2.57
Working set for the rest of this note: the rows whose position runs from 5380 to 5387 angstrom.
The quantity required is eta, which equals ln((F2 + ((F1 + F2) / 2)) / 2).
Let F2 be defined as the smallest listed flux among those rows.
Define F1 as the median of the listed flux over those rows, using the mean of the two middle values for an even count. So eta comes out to 1.050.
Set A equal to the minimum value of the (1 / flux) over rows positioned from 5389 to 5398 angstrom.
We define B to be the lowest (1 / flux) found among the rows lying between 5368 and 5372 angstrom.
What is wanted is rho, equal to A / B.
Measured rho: 0.98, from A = 0.352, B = 0.357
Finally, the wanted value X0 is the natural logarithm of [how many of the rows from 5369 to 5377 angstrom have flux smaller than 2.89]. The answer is 1.10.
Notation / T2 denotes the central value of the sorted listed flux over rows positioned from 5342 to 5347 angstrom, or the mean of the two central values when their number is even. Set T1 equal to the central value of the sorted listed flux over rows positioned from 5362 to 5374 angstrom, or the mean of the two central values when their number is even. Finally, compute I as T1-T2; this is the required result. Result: 0.08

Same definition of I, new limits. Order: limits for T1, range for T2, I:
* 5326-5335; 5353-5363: -0.51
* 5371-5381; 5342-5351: 0.23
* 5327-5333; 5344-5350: -0.13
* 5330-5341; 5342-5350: 0.12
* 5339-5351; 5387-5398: 0.08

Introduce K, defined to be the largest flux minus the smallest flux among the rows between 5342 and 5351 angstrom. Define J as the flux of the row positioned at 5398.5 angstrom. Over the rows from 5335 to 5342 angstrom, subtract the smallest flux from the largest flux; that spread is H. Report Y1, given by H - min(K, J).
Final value 0.26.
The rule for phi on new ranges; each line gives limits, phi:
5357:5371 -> 3.16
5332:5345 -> 3.08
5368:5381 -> 3.01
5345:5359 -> 2.97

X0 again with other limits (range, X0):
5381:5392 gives 1.39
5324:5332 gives 1.61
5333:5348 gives 1.95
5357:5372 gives 1.61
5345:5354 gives 1.79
